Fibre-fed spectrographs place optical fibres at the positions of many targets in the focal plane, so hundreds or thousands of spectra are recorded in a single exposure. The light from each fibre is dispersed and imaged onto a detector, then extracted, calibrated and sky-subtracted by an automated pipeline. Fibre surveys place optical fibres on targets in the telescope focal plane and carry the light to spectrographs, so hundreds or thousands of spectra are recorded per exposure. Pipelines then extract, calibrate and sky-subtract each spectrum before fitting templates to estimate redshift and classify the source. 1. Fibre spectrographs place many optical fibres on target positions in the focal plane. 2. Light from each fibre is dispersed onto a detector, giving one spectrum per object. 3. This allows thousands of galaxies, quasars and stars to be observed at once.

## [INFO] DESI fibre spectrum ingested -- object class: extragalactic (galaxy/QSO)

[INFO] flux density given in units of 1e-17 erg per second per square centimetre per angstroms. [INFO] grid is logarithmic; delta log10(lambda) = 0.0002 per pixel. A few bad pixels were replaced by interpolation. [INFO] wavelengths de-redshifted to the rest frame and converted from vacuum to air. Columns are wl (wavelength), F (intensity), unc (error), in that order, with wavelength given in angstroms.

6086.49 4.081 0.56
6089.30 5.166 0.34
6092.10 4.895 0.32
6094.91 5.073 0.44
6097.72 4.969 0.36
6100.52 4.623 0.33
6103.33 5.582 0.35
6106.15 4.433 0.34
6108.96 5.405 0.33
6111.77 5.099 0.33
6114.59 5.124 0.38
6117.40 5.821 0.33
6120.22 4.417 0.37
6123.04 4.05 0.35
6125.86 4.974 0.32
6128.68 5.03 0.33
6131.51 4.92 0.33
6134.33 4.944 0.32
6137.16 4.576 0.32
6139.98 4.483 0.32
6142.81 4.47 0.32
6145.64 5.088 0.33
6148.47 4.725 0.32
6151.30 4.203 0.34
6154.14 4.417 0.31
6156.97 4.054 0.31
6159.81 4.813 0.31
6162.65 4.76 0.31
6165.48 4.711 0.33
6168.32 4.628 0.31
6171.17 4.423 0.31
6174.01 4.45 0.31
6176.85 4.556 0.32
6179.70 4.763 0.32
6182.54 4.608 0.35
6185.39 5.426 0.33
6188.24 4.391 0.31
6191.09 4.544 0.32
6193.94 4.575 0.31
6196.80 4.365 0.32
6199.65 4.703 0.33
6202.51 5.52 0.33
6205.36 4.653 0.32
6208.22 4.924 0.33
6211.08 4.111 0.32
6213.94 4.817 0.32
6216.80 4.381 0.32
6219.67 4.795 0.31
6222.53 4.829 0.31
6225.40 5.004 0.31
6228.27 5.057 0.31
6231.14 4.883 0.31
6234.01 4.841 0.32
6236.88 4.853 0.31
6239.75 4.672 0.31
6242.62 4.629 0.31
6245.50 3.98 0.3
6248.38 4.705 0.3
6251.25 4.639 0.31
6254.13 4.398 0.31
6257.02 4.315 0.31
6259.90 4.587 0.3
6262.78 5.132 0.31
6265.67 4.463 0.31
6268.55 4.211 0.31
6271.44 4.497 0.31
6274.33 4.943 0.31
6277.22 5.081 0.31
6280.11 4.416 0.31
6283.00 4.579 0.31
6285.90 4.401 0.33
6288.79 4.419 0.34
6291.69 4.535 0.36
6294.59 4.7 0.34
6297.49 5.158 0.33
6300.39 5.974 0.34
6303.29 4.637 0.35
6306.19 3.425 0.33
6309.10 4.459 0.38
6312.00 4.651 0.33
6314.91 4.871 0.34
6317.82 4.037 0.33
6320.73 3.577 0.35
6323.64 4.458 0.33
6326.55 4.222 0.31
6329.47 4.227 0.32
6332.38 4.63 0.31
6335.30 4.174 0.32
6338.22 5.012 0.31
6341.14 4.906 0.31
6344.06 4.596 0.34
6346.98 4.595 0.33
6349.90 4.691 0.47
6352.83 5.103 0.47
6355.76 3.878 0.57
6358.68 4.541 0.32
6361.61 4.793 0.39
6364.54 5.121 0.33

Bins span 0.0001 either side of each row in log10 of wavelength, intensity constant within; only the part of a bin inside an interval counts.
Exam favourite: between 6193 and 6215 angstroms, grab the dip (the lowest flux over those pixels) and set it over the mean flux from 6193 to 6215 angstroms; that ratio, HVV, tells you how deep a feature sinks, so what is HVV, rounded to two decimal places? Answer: 0.87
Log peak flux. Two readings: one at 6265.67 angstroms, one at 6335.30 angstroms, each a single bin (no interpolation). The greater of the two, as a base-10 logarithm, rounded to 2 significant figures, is 0.65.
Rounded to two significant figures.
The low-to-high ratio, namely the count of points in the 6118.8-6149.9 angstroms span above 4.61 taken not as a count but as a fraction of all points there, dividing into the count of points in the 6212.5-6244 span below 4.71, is 5.5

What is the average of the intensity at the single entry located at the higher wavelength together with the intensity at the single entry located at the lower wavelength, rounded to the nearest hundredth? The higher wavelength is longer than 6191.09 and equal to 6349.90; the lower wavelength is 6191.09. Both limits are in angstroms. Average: 4.62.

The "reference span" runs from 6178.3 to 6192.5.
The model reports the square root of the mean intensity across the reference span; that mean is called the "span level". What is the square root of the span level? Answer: 2.179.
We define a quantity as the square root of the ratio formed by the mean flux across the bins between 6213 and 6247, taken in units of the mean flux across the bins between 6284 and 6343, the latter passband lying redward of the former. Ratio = 1.022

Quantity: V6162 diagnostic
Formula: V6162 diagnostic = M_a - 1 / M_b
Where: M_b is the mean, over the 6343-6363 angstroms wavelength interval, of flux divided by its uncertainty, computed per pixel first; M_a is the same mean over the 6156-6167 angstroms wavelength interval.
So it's 14.5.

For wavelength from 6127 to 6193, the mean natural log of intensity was 1.535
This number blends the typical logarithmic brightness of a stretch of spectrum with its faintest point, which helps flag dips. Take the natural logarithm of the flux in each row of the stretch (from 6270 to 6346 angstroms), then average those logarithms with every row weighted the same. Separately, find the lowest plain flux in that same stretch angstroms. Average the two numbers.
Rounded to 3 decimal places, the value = 2.468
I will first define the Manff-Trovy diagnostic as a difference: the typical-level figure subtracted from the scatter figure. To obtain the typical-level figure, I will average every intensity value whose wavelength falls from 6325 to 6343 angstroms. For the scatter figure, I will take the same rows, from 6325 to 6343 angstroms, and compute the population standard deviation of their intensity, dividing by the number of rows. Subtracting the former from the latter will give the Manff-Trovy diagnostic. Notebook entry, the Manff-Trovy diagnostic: -4.2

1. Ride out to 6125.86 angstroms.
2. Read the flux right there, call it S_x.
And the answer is 4.974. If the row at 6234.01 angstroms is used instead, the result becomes 4.841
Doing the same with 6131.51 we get 4.92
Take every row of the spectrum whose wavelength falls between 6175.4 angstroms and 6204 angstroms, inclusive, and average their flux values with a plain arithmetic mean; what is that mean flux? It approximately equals 4.75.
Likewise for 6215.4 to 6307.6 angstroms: 4.66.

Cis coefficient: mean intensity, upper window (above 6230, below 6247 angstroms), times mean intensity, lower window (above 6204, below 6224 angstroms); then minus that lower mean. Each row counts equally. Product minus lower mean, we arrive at 16.9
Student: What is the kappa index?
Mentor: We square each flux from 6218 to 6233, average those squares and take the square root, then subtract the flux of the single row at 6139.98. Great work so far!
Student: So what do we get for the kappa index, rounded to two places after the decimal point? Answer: 0.43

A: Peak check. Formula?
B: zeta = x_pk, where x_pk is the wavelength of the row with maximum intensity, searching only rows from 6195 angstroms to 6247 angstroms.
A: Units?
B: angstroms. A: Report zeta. 6202.51 angstroms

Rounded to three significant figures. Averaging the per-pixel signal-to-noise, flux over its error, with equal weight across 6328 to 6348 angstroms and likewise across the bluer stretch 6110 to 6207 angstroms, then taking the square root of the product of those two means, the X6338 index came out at 14.4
